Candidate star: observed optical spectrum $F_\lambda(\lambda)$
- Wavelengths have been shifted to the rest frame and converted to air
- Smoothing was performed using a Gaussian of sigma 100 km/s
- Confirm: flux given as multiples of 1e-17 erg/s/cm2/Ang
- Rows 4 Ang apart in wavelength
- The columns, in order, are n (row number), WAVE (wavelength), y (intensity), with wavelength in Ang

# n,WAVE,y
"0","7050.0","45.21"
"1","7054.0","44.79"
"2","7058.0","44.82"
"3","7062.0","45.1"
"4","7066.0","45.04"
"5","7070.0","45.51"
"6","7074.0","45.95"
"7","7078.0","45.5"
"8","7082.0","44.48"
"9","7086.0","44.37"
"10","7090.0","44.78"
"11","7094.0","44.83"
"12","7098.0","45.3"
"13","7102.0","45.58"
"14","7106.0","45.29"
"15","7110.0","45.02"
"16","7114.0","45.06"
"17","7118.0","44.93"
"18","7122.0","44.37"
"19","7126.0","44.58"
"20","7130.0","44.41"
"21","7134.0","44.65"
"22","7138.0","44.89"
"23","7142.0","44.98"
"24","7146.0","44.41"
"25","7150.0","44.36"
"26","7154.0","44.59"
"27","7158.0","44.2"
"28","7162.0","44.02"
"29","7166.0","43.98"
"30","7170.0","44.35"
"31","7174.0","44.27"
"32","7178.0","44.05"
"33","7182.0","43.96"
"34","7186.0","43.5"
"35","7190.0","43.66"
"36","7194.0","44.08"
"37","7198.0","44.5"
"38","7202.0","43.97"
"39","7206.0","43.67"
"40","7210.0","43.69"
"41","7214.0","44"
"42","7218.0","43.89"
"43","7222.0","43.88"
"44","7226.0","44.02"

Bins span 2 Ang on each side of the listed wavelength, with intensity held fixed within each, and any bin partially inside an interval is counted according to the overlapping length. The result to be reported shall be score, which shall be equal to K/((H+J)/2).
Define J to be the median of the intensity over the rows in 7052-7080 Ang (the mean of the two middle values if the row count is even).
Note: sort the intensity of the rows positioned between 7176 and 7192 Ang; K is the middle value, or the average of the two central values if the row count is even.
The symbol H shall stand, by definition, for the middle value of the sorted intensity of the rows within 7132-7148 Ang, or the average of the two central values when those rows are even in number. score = 0.97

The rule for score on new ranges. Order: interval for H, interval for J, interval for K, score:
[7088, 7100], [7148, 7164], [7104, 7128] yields 1.01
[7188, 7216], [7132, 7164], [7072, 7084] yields 1.03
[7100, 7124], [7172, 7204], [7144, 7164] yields 1.00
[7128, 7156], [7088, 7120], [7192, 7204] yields 0.98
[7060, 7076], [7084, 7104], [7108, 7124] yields 1.00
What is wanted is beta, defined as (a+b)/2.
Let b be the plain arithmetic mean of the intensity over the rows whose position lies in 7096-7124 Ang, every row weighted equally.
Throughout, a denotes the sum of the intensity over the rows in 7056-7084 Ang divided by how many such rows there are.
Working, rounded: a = 45.2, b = 45.1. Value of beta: 45.1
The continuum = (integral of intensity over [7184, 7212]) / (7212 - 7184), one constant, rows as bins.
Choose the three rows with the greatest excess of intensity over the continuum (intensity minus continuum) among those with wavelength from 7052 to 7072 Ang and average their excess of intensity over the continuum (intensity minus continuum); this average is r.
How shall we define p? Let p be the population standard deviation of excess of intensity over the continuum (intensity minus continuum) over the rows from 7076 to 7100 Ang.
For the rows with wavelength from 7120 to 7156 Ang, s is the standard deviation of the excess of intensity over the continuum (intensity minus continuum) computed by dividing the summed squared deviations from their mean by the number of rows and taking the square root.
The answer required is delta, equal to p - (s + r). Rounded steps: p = 0.41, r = 1.3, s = 0.21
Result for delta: -1.16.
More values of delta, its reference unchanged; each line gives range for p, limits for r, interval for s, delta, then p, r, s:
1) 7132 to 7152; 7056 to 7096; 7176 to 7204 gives -1.83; 0.25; 1.8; 0.30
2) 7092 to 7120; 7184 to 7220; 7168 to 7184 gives -0.24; 0.24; 0.3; 0.16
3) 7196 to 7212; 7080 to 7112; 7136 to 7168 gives -1.54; 0.33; 1.5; 0.35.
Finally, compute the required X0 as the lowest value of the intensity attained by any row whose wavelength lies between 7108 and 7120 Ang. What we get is 44.93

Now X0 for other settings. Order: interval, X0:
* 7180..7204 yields 43.5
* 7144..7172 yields 43.98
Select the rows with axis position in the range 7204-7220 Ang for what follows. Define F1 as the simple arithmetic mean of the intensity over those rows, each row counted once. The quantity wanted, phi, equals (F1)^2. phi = 1920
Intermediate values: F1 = 43.8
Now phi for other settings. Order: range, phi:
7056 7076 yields 2051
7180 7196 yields 1918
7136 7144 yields 2019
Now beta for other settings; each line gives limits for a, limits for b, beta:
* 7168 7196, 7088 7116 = 44.6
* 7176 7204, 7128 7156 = 44.3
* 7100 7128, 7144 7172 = 44.6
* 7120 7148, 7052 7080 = 44.9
